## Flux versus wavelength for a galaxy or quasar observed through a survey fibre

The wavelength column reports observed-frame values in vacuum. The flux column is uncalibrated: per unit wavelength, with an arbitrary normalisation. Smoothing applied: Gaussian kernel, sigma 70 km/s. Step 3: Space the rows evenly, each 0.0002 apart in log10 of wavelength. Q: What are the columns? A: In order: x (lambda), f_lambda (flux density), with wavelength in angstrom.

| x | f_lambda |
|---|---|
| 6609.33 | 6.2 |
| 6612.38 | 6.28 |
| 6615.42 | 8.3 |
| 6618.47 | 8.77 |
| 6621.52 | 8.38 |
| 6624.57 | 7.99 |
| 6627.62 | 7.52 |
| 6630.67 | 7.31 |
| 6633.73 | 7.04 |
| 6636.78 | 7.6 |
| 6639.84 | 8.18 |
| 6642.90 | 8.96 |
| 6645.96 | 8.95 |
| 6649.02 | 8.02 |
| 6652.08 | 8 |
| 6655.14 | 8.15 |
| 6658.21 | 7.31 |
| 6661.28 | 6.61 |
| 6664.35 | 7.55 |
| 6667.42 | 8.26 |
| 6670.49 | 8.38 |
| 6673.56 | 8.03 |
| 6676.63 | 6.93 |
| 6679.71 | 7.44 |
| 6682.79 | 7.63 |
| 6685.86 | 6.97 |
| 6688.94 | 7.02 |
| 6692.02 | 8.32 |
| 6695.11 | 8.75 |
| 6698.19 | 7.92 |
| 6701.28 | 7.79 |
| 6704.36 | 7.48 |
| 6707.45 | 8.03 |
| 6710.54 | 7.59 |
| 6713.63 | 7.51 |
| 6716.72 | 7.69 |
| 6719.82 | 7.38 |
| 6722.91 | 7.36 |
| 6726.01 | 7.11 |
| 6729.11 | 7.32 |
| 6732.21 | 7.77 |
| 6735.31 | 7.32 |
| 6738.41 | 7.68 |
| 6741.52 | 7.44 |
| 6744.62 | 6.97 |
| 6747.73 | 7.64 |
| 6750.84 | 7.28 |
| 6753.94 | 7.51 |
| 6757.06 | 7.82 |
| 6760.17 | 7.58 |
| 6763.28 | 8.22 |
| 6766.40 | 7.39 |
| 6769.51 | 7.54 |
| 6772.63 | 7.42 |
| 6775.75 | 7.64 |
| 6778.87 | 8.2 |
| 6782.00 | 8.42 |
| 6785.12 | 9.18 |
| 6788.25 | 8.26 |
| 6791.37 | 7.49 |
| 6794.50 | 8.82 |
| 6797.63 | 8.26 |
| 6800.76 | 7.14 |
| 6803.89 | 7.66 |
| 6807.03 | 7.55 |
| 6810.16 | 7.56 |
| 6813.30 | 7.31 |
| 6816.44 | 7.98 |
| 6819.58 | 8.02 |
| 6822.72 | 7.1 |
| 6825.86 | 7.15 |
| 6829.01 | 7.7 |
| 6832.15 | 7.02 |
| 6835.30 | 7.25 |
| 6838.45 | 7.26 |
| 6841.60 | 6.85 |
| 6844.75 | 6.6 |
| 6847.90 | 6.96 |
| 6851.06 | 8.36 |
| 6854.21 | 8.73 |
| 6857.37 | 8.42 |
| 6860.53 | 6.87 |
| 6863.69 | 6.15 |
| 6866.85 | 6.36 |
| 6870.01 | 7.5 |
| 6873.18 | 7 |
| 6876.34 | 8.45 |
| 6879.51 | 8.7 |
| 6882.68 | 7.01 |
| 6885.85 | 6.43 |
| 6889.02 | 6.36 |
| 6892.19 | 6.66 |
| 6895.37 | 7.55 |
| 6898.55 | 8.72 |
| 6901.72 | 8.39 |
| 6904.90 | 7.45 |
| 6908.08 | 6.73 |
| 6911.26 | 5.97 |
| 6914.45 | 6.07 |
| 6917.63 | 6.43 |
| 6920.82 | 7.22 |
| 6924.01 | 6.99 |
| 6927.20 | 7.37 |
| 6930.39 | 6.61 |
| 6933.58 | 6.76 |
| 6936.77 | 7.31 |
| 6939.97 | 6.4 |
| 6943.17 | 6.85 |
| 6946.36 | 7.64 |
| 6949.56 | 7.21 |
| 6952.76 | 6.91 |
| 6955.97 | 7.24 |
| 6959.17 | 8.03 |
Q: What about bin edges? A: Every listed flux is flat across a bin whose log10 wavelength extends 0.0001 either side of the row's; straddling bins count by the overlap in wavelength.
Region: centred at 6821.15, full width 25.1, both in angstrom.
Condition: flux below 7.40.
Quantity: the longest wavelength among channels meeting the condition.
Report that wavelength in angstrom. 6832.15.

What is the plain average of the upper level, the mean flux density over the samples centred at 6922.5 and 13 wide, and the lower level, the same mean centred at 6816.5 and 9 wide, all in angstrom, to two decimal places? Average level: 7.39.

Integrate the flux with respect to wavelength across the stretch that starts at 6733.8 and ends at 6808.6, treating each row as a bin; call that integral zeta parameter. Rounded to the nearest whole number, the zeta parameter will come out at 581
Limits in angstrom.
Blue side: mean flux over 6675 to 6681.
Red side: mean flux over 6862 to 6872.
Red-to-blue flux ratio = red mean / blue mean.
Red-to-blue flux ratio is 0.93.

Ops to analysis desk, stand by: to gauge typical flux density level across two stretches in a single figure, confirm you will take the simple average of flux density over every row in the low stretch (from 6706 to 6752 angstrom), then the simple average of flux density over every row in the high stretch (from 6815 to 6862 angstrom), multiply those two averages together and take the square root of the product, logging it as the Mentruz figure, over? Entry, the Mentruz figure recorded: 7.48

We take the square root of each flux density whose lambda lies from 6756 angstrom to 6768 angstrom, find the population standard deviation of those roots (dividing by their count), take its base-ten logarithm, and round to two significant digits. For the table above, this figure -1.3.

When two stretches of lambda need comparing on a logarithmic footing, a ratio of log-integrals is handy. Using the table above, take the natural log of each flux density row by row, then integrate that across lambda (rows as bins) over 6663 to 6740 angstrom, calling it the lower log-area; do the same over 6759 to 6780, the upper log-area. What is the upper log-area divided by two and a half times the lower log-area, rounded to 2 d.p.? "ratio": 0.11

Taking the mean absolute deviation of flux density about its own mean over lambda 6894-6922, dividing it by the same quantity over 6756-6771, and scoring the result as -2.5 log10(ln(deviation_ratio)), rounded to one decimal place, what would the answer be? -0.1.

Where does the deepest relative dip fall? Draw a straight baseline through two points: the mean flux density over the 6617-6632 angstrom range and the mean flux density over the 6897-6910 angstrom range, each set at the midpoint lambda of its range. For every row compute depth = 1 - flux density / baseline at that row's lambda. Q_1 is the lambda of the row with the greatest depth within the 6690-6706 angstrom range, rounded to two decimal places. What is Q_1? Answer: 6704.36 angstrom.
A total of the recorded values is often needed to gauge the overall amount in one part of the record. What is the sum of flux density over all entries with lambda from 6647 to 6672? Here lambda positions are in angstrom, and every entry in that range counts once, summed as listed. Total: 62.3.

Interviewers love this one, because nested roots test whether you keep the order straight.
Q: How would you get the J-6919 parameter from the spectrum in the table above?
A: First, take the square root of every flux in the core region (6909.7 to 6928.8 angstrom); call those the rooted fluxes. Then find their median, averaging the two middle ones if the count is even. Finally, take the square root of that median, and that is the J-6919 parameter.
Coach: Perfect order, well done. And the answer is 1.61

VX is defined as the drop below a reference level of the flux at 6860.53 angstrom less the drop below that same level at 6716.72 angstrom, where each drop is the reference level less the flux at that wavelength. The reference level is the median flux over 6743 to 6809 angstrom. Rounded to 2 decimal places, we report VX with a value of 0.82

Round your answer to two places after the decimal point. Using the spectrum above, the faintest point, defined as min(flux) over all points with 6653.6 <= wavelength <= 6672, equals 6.61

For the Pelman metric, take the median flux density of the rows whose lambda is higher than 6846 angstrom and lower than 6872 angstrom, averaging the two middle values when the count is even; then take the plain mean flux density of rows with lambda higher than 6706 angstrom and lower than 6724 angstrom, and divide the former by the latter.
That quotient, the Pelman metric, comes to 0.952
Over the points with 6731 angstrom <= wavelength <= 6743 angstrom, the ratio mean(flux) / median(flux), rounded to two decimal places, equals 1.00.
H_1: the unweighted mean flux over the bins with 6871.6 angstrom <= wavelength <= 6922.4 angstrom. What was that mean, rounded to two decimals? 7.20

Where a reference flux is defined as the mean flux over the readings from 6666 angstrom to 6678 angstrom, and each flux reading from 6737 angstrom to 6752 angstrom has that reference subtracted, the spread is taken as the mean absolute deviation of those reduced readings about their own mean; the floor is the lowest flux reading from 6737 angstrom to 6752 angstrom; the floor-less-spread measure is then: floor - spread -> 6.7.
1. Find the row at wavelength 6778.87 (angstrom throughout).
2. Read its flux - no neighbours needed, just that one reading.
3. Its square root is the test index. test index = 2.86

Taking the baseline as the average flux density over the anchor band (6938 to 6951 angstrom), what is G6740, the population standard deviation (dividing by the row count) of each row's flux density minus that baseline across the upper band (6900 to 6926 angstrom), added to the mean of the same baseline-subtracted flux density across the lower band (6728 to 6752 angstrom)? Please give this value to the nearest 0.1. 1.1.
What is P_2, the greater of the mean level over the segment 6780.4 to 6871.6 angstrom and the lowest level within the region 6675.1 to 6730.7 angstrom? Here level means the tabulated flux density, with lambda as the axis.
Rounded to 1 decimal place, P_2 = 7.6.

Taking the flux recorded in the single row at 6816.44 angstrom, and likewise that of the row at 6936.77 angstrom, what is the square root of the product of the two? 7.6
